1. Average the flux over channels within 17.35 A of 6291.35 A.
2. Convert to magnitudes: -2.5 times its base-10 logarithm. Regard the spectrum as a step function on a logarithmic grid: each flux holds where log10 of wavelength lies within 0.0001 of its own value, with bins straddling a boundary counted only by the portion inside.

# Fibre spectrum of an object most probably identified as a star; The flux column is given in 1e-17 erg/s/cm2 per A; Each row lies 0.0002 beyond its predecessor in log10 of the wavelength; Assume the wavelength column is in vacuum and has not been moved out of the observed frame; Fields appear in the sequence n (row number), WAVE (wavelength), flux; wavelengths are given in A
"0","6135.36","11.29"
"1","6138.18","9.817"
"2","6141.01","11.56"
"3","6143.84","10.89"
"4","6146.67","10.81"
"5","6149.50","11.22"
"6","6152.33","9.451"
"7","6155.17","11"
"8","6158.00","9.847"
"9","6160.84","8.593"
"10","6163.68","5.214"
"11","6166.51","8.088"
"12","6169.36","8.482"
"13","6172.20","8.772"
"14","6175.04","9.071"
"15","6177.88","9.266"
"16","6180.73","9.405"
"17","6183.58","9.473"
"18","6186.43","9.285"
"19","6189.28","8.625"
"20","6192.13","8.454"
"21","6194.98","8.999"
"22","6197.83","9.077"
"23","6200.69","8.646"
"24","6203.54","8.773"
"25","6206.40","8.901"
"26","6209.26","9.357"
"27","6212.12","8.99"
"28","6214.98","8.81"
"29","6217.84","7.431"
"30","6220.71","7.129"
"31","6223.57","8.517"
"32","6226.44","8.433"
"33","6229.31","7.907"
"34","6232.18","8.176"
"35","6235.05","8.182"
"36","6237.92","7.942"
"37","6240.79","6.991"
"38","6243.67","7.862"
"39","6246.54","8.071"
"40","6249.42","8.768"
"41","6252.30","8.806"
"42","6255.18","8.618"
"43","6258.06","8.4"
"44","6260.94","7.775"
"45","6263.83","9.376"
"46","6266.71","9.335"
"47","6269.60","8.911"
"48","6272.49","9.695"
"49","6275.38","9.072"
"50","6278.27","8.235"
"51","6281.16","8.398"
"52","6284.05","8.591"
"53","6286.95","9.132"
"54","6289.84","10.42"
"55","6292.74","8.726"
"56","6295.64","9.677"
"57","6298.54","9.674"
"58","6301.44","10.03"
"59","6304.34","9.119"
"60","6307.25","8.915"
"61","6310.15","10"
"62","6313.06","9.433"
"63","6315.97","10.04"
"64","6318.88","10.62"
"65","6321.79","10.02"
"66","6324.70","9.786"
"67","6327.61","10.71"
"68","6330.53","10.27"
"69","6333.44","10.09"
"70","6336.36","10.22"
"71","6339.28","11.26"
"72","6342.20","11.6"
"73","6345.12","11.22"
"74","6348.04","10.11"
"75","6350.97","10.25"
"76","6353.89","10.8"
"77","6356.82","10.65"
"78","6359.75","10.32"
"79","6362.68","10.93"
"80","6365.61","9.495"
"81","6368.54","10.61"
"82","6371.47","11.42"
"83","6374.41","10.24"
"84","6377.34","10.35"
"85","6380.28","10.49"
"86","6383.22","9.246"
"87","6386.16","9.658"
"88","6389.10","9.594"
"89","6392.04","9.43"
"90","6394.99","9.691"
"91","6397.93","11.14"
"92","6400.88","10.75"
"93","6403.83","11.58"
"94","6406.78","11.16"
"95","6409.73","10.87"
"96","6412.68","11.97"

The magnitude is -2.41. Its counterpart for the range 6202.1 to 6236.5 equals -2.31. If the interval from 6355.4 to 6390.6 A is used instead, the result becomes -2.53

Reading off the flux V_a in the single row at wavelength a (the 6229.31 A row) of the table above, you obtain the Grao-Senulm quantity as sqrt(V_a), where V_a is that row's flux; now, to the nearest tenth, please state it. 2.8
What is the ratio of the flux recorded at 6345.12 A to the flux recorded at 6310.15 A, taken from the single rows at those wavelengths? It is 1.1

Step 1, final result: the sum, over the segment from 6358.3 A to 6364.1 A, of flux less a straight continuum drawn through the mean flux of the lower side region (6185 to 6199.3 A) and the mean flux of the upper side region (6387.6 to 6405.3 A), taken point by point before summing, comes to 1.0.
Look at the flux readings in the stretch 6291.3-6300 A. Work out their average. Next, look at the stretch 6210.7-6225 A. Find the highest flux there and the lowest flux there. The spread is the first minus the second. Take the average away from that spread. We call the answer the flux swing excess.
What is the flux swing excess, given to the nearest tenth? -7.5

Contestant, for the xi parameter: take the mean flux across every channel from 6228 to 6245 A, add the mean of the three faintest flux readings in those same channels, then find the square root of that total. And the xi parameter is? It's 3.93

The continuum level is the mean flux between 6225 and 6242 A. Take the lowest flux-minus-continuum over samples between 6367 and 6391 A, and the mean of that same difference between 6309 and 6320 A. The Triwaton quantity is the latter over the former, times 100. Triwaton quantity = 159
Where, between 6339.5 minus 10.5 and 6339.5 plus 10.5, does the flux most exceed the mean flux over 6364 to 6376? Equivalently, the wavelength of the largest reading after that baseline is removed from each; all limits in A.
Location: 6342.20 A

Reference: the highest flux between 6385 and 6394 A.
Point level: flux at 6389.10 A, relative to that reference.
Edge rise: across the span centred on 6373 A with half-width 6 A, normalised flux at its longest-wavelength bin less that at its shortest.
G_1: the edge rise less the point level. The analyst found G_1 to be -1.02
